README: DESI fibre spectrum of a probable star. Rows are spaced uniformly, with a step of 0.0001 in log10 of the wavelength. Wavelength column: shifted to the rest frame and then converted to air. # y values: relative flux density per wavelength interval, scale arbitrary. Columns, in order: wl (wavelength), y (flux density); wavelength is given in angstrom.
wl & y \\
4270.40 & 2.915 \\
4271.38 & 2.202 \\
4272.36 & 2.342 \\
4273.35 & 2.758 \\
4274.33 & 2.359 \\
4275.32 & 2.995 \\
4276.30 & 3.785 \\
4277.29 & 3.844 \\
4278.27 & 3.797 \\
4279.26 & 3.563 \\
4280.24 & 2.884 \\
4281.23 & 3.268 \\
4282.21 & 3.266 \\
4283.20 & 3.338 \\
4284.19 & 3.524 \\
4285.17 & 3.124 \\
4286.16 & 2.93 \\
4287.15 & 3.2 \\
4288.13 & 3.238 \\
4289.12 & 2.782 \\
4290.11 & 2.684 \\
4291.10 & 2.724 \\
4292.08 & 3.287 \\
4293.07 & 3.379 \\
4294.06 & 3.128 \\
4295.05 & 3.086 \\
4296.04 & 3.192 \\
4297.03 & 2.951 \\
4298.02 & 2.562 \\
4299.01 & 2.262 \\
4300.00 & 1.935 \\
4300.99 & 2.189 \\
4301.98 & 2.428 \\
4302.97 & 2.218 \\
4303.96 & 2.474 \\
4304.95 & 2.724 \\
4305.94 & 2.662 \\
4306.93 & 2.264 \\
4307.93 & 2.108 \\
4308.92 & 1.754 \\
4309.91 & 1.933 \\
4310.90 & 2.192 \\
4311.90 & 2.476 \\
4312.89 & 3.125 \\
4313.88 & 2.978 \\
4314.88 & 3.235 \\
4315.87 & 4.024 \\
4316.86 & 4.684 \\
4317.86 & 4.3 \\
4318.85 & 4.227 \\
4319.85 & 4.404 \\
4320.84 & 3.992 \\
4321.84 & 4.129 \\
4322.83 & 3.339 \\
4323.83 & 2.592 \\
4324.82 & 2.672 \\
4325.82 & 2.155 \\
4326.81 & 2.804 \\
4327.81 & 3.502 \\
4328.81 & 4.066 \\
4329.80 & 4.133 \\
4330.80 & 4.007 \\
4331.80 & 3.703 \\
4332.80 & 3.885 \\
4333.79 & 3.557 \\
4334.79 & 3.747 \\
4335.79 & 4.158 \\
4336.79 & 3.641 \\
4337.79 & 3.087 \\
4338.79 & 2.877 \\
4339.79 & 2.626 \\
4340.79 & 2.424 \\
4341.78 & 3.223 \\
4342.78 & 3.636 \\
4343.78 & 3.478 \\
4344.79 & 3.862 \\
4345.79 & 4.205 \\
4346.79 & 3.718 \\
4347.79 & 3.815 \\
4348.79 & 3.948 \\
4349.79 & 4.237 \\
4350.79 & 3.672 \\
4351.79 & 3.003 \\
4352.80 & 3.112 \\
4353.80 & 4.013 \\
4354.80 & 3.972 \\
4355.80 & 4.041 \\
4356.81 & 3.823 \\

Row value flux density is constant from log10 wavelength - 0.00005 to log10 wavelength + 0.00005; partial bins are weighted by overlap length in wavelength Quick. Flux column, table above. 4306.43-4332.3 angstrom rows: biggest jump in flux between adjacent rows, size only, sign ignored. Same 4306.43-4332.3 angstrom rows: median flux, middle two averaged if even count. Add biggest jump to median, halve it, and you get 2.04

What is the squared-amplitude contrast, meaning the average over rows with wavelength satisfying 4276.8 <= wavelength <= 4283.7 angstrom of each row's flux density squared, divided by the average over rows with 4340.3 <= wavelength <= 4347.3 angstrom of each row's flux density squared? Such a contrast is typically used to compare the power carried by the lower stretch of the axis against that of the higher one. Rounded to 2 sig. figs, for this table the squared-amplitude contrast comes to 0.94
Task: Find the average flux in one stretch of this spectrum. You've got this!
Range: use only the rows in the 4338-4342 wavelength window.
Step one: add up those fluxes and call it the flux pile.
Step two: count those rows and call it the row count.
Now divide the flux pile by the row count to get 2.8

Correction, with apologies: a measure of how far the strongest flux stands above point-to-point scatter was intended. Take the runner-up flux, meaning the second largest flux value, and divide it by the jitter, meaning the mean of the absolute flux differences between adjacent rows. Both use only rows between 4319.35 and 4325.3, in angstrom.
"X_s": 9.5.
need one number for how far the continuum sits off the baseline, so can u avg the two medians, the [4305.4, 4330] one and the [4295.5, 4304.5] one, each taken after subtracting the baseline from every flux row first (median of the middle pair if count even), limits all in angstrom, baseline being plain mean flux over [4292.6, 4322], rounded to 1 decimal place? -0.2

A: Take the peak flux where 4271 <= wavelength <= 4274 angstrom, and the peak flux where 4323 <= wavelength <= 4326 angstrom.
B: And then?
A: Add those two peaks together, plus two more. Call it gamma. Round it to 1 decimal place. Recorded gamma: 7.4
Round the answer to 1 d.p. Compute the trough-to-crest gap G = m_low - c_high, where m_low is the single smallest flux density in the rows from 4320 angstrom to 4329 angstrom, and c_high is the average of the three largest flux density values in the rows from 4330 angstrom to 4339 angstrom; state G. -1.9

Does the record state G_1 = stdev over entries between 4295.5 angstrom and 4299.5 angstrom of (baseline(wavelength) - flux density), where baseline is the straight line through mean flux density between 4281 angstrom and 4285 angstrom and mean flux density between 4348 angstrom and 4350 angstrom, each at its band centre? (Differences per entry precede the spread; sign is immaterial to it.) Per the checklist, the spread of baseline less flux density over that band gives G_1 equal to 0.4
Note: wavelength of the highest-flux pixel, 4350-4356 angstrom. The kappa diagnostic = 4355.80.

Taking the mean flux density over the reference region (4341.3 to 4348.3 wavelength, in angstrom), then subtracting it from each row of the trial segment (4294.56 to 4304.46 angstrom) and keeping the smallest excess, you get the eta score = -1.77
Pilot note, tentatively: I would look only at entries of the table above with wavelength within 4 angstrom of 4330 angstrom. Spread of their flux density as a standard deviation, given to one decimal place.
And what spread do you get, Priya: 0.4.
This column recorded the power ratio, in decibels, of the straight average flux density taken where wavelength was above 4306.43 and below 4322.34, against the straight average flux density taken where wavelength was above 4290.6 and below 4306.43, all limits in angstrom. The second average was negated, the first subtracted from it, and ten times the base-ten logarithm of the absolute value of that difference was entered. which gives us 7.74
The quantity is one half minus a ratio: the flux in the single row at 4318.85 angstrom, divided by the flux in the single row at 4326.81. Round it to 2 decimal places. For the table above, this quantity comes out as -1.01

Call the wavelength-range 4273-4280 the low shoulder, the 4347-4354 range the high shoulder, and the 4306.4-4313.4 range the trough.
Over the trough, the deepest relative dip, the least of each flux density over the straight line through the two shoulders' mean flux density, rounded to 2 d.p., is 0.51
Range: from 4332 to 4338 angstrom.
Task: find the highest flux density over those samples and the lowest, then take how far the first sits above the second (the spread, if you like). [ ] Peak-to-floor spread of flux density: 1.07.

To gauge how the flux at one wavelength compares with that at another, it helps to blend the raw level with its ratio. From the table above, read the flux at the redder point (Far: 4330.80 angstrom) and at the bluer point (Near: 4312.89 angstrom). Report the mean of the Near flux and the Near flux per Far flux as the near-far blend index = 1.95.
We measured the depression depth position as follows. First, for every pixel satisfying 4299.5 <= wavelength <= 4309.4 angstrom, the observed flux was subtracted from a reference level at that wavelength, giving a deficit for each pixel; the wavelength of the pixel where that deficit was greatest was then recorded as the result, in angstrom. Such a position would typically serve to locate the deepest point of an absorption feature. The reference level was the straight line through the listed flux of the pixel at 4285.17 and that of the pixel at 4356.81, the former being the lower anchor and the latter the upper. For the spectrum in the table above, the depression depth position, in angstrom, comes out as 4308.92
